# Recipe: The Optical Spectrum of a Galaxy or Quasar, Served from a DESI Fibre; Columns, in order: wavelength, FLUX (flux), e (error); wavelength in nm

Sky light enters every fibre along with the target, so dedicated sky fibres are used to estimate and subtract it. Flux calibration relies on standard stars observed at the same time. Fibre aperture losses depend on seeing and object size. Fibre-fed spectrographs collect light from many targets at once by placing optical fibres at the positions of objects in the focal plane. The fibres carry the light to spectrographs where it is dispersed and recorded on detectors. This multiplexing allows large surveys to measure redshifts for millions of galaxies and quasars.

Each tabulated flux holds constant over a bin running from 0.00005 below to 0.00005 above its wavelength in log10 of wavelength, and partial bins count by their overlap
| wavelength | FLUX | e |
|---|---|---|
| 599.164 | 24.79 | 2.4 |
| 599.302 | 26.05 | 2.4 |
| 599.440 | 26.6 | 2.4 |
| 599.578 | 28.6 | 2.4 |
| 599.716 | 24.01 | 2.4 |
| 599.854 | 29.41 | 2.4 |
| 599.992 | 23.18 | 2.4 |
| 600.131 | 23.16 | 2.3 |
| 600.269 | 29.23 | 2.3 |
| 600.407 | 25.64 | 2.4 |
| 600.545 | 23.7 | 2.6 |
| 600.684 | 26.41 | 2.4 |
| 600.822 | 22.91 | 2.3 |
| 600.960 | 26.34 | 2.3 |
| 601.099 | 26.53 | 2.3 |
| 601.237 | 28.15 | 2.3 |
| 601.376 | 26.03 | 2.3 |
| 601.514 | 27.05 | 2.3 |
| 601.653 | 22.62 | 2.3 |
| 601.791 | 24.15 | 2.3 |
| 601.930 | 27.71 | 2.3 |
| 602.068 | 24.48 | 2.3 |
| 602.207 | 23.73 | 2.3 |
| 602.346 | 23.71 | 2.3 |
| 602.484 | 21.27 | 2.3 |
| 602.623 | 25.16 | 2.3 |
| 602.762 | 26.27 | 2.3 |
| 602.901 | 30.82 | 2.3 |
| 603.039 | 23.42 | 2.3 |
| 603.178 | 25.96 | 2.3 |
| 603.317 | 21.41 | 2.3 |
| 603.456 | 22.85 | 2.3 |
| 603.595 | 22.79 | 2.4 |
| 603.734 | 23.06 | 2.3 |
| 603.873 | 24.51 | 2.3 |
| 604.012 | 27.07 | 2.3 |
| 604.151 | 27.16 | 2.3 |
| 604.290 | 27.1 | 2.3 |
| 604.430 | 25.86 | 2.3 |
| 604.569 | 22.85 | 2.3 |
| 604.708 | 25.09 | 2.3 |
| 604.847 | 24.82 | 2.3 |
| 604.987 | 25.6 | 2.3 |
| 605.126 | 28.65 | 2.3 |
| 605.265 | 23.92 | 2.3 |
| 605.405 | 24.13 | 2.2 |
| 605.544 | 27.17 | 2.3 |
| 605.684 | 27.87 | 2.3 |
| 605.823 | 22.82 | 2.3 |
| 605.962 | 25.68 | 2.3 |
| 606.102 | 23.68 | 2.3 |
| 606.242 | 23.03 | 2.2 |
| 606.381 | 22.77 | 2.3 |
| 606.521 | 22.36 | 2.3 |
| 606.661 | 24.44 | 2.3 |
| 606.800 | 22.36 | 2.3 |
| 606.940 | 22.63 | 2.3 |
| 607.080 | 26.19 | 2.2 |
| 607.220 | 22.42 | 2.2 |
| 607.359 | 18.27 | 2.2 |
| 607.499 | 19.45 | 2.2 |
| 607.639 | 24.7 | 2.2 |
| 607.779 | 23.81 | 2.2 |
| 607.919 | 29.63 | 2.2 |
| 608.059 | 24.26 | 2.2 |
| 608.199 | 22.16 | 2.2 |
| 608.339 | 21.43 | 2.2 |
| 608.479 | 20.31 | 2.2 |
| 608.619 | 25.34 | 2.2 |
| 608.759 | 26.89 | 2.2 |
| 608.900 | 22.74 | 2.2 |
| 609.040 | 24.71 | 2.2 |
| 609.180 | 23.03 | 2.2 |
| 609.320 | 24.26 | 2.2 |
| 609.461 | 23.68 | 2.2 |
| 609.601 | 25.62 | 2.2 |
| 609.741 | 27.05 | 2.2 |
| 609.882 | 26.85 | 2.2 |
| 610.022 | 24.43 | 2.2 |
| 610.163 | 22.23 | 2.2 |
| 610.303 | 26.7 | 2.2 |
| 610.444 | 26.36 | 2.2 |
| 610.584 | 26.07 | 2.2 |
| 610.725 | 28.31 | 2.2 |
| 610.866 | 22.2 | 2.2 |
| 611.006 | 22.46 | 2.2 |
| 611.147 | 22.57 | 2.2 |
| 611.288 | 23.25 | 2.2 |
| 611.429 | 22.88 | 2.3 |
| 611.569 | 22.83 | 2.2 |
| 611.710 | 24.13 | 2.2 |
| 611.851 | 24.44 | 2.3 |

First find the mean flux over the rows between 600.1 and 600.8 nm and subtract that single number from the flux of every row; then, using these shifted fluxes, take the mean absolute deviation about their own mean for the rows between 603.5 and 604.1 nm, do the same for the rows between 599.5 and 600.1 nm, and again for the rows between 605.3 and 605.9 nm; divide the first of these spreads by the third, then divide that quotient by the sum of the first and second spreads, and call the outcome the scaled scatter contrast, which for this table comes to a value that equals 0.17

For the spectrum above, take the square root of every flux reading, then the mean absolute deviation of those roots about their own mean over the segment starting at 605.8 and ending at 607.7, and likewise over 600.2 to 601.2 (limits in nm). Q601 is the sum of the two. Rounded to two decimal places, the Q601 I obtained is 0.30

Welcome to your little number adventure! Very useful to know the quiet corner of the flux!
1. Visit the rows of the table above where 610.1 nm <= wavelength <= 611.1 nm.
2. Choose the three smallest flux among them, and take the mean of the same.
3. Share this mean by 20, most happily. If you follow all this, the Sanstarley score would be 1.11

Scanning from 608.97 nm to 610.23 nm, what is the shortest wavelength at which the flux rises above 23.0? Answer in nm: 609.040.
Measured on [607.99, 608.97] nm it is 608.059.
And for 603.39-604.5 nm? 603.734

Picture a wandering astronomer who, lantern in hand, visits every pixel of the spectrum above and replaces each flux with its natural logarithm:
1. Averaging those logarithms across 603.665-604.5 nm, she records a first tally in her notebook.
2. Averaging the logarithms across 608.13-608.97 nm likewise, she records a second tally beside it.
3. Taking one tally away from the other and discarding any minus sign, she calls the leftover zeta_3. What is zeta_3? 0.111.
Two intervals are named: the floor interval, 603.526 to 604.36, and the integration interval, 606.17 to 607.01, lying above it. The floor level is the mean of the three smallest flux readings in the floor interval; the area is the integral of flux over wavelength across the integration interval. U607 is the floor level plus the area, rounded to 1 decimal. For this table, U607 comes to 42.7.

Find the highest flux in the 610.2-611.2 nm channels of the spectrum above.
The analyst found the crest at 28.31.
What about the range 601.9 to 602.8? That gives 27.71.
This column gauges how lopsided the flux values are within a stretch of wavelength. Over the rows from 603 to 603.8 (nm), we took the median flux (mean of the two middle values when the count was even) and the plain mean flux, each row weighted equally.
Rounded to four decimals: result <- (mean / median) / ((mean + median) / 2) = 0.0438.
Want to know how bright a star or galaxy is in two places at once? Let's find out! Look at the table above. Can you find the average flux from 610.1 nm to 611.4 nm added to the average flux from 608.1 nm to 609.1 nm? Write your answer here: 47.8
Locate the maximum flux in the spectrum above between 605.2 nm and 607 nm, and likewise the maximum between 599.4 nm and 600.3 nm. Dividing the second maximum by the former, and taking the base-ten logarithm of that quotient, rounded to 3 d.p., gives 0.023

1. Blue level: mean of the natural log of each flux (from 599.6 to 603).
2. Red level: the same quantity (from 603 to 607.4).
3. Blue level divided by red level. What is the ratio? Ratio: 1.015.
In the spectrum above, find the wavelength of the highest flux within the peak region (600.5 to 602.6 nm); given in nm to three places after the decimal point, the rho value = 601.237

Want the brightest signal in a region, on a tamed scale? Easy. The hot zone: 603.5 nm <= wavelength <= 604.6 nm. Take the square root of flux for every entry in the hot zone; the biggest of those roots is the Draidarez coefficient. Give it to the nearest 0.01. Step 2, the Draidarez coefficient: 5.21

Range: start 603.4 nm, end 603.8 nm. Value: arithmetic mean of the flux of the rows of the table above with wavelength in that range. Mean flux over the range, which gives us 22.9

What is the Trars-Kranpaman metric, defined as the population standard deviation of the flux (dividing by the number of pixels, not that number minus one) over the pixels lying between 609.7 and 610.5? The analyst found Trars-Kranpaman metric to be 1.7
